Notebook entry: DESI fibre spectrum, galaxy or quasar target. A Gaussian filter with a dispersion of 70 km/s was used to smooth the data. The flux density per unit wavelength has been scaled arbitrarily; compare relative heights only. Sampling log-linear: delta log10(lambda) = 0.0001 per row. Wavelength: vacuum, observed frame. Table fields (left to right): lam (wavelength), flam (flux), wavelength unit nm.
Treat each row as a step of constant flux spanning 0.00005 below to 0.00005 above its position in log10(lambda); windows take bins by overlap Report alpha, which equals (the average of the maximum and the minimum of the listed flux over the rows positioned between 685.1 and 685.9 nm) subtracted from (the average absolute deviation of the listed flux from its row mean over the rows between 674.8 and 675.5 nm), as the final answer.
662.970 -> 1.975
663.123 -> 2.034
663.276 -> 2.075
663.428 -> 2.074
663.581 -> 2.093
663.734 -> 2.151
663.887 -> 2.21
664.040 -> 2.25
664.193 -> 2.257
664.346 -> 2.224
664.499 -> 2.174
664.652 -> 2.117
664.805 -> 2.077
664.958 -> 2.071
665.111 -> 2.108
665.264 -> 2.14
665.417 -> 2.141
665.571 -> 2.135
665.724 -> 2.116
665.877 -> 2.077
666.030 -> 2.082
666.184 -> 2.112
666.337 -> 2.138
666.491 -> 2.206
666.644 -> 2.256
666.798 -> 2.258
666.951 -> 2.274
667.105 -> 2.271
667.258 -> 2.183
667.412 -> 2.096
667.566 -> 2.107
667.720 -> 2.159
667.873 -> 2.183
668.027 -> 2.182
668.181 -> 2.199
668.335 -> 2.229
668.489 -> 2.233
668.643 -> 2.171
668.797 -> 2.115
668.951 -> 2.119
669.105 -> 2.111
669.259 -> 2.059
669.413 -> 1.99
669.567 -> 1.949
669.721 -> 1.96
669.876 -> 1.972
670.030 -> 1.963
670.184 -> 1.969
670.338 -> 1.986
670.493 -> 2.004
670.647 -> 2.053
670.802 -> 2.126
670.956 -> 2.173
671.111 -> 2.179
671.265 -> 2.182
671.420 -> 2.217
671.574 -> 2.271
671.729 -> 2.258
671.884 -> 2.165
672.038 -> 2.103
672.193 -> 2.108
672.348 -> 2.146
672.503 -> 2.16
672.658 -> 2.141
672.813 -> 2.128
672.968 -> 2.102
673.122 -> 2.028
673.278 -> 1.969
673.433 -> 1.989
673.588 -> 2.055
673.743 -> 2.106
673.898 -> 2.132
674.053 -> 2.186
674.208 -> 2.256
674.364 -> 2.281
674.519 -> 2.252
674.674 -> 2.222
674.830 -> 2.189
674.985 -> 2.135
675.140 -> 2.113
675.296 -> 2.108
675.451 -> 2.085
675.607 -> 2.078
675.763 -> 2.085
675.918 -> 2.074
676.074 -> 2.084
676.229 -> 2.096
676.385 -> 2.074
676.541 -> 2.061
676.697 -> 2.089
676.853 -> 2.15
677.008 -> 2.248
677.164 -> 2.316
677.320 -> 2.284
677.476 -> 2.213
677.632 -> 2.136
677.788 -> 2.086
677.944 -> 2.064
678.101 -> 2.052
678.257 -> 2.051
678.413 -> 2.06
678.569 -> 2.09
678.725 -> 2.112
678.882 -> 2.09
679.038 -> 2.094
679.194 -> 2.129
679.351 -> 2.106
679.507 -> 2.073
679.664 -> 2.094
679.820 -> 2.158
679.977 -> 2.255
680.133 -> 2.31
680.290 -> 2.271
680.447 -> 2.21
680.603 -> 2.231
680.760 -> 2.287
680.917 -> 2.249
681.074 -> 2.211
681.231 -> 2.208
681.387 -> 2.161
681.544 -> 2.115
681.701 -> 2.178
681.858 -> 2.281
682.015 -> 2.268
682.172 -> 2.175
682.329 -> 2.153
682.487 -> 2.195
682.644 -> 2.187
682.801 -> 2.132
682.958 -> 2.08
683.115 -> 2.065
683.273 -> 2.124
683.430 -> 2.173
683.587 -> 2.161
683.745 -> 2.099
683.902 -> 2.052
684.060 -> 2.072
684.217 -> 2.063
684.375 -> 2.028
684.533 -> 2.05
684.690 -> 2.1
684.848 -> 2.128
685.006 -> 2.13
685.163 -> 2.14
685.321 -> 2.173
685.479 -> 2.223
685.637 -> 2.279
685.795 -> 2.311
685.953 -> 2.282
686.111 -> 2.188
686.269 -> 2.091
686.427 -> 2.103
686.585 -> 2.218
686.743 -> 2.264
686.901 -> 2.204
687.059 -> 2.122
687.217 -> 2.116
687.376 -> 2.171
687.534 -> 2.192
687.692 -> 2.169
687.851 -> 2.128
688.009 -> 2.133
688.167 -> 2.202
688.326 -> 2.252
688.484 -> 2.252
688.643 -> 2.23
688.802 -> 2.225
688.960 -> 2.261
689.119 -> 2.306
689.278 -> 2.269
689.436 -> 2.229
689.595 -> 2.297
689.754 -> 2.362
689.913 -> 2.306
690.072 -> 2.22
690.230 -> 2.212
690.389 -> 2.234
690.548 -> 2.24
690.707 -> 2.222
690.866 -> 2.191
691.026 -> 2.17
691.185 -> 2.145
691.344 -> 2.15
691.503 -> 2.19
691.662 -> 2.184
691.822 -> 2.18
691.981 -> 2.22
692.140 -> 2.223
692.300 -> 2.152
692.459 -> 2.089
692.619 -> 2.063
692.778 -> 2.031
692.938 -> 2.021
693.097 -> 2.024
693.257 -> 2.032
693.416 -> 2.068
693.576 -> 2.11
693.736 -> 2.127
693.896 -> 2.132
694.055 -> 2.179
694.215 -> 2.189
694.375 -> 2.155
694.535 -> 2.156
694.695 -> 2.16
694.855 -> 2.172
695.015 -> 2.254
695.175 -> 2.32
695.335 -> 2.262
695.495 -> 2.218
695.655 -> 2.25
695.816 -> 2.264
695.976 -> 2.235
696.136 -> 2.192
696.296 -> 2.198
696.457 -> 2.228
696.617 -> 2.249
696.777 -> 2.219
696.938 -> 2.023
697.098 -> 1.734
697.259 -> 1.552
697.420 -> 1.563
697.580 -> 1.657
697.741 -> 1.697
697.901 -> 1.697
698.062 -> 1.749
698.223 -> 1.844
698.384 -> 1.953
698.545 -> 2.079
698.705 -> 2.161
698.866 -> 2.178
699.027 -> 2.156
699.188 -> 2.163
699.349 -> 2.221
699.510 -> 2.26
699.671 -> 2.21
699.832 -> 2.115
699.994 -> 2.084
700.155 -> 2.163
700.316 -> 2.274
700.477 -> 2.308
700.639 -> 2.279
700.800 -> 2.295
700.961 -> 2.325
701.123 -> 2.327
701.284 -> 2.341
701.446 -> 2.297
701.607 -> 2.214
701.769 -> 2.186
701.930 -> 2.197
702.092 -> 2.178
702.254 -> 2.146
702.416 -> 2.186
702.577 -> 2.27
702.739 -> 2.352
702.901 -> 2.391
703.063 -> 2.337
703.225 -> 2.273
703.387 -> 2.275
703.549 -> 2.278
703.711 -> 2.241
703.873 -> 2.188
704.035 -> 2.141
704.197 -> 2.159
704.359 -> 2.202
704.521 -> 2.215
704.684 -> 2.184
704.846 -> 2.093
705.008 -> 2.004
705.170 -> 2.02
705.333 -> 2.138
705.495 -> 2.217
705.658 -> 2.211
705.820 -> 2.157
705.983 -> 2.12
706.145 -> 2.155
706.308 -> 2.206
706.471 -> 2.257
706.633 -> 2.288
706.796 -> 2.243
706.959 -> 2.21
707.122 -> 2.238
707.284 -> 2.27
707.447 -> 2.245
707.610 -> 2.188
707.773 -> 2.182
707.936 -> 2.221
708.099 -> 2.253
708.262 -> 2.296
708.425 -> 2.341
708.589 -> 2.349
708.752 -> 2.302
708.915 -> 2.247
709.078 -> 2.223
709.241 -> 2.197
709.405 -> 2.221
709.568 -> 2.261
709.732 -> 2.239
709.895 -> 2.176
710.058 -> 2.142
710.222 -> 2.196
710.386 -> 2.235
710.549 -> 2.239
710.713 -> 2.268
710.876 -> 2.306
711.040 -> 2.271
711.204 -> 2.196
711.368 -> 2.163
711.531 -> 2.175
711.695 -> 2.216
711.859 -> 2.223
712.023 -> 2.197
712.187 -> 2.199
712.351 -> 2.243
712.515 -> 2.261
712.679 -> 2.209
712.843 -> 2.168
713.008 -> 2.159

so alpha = -2.20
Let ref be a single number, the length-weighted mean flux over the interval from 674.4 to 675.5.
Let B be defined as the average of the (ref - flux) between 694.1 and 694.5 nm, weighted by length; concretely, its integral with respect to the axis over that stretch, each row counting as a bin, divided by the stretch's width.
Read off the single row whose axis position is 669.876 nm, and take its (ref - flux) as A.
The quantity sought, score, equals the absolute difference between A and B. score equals 0.199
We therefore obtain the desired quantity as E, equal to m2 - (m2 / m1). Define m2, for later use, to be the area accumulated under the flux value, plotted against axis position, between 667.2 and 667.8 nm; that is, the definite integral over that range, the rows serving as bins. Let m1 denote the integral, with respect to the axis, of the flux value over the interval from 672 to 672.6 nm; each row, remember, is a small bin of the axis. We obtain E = 0.278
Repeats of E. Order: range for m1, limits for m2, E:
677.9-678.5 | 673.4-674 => 0.237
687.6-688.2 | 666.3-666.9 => 0.303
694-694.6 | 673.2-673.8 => 0.281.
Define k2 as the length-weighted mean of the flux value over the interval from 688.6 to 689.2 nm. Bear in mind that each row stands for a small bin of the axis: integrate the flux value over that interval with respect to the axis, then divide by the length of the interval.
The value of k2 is 2.26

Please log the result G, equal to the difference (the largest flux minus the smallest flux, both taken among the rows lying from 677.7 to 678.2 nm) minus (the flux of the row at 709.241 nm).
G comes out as -2.16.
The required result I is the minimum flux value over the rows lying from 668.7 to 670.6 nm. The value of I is 1.949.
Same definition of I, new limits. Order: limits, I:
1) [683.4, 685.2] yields 2.028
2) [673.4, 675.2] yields 1.989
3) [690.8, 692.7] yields 2.063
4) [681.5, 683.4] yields 2.065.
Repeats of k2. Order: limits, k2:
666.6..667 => 2.26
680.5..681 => 2.25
